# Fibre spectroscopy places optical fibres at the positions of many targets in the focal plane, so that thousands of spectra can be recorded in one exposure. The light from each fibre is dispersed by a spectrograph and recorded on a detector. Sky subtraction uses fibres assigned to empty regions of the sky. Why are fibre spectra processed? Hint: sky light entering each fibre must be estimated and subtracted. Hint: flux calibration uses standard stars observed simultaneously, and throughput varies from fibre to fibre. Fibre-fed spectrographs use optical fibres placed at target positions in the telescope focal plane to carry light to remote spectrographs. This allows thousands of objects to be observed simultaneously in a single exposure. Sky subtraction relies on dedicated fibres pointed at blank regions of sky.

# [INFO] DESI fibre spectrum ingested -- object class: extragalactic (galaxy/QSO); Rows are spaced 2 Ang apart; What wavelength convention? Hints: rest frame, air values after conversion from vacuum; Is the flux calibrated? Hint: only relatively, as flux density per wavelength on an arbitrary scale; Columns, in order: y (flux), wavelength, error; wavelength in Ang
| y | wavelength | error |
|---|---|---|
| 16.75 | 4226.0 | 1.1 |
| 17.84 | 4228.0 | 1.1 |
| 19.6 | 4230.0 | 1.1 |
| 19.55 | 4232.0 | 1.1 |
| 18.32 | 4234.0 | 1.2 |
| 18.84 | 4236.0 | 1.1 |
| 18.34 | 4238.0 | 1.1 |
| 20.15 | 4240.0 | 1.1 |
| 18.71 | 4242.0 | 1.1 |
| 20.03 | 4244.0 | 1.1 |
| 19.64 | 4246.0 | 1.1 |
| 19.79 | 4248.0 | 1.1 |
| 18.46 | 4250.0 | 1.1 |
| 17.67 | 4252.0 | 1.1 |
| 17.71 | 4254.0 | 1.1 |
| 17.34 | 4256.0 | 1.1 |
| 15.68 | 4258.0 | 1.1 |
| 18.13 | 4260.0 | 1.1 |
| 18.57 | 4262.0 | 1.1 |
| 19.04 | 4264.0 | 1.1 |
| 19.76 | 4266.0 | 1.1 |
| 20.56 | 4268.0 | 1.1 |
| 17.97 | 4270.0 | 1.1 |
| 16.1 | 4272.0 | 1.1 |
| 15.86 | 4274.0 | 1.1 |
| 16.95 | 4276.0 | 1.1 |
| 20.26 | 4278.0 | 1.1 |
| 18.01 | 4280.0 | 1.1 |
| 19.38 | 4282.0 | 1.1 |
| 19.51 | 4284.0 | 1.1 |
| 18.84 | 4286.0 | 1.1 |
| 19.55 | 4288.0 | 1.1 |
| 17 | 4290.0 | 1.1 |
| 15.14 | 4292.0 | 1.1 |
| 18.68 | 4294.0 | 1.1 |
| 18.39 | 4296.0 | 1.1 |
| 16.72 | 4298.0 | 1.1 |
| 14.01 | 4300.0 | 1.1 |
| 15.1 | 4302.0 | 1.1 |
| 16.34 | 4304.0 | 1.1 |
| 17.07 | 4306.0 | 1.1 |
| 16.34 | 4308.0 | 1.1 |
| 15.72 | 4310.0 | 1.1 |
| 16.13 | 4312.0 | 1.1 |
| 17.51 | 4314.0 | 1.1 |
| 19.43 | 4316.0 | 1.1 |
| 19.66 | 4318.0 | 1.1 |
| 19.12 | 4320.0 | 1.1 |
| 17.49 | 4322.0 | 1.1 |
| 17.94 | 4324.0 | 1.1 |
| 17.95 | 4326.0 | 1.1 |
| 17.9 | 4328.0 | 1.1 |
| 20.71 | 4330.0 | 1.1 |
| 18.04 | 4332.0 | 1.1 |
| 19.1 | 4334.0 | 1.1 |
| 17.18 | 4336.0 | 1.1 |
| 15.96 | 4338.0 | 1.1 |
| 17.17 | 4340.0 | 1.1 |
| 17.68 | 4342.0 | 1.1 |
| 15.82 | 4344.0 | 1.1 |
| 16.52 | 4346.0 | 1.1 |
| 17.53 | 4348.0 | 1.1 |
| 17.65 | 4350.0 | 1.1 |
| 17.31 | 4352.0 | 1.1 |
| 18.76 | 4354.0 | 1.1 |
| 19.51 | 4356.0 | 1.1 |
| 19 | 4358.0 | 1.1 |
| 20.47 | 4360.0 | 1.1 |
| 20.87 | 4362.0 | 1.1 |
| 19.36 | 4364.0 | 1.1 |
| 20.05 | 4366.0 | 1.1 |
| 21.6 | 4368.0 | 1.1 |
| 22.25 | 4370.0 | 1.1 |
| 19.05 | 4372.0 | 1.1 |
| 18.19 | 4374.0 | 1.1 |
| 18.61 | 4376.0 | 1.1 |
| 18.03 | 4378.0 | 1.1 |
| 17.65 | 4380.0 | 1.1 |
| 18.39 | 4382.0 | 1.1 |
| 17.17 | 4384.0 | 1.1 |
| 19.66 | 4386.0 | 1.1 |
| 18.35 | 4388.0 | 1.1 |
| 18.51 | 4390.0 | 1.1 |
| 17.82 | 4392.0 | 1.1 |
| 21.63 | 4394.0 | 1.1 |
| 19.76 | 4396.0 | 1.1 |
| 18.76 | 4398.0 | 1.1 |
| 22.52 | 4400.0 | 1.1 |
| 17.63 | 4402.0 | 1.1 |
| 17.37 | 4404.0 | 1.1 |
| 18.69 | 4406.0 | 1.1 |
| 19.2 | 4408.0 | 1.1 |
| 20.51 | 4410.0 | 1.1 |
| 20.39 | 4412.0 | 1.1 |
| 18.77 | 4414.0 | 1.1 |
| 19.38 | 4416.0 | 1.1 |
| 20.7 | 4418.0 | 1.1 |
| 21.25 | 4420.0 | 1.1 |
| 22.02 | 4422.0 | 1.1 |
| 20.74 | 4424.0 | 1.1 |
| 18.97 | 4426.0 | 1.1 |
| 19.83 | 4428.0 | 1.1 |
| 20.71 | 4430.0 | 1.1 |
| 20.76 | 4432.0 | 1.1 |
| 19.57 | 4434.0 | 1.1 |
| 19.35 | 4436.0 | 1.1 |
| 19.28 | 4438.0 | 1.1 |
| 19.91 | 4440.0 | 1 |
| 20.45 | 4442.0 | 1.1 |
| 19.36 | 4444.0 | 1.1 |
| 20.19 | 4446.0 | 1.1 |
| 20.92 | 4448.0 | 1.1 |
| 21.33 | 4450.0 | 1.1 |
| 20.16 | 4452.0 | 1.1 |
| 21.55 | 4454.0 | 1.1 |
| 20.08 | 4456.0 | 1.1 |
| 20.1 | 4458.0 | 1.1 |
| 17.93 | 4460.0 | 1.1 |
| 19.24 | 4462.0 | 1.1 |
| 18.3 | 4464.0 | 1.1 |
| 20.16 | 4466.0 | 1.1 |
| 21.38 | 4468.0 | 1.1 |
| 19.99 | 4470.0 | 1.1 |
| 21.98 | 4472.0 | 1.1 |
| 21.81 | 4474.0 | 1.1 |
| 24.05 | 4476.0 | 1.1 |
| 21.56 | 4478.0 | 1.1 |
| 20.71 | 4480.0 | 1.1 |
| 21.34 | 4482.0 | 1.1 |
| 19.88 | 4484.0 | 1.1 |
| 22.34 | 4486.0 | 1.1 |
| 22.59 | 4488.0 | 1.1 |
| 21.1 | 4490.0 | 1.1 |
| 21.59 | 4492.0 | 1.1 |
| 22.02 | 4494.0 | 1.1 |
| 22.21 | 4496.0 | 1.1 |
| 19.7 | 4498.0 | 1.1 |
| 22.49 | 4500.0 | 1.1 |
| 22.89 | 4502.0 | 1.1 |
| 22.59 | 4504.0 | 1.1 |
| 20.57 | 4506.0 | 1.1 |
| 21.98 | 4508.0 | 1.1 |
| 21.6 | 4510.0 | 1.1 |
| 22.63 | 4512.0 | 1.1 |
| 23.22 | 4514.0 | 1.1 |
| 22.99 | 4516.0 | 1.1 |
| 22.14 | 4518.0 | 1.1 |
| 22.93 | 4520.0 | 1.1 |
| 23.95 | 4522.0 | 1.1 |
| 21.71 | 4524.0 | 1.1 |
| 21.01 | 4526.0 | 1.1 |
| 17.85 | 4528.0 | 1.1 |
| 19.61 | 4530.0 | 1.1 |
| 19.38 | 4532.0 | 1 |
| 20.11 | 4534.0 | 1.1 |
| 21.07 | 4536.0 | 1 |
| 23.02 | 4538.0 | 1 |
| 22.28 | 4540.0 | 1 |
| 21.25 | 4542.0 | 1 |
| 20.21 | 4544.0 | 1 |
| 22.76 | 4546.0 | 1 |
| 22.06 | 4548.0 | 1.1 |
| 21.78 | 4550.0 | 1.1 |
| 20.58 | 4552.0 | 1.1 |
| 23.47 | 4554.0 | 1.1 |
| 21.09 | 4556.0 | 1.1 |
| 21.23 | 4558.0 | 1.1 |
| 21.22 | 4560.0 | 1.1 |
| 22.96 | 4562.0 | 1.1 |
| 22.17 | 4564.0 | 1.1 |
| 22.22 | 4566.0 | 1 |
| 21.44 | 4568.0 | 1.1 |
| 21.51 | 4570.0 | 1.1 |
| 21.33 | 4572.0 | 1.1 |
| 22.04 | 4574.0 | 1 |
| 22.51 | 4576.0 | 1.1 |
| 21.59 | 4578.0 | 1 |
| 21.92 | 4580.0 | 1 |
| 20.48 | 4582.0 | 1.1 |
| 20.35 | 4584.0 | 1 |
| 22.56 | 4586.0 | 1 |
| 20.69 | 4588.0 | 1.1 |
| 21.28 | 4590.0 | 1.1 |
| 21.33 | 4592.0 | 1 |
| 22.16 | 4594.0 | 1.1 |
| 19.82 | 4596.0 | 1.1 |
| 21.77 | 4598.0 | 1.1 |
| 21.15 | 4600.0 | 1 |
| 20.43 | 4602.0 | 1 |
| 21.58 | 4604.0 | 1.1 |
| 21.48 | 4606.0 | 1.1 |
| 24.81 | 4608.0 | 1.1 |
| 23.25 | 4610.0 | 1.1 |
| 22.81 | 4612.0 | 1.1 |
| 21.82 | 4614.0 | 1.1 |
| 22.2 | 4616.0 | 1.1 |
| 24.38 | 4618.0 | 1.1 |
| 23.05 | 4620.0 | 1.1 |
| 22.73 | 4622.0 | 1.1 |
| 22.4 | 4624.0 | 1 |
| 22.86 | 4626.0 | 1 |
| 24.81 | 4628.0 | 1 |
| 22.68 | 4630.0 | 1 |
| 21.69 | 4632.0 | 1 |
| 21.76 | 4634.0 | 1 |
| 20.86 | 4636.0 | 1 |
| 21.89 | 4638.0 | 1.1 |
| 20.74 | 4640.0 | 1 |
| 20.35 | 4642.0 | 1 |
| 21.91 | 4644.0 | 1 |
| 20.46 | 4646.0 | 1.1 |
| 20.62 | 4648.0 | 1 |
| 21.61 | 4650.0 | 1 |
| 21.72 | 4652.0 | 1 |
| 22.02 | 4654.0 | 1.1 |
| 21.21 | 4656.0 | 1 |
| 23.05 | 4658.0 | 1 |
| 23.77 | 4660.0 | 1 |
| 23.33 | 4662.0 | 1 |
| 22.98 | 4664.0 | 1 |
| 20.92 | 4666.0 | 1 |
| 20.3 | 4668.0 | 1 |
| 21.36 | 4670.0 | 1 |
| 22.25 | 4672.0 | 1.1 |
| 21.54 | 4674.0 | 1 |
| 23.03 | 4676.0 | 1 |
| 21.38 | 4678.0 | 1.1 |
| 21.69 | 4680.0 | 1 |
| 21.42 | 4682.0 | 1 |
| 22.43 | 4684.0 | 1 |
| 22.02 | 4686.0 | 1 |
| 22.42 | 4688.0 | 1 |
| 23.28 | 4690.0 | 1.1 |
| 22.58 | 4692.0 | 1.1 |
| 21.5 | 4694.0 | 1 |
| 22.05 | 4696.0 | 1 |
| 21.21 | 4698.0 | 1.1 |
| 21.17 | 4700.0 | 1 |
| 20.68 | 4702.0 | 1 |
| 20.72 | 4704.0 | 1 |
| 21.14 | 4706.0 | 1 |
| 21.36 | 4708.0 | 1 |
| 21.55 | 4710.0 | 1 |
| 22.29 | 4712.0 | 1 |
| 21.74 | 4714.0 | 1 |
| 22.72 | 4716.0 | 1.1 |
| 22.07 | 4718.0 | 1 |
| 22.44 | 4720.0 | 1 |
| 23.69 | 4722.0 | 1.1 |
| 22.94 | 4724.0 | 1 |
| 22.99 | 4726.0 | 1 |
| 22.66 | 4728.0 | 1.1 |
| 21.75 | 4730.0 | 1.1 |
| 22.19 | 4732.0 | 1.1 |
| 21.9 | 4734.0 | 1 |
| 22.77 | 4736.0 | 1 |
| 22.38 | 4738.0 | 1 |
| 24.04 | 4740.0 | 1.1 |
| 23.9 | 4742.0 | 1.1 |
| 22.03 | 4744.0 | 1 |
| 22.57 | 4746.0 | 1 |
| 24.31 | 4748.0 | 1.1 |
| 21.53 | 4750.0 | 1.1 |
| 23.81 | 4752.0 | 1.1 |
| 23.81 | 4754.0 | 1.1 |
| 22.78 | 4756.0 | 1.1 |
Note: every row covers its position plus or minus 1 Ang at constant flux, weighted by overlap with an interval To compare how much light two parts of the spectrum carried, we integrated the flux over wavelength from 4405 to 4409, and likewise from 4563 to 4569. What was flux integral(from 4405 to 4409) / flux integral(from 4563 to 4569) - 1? -0.42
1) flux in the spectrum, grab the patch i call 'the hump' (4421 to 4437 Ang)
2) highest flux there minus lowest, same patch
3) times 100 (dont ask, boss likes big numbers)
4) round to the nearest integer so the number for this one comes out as 305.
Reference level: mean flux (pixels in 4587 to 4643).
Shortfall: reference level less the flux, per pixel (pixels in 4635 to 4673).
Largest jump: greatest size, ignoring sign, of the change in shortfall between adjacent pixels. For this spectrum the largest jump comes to 2.1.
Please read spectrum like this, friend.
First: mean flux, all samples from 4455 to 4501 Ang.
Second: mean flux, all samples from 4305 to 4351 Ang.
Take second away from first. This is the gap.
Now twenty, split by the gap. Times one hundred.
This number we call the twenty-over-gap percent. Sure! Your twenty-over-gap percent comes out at 598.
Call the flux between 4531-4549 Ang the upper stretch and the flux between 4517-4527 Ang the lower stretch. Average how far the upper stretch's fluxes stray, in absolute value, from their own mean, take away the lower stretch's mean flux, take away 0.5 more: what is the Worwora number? -21.8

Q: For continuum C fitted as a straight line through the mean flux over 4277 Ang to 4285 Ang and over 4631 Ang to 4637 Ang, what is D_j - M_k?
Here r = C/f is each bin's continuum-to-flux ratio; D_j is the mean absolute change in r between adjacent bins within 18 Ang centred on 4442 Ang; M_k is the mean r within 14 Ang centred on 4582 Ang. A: -0.96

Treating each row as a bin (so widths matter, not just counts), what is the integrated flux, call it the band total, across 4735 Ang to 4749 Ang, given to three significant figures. 324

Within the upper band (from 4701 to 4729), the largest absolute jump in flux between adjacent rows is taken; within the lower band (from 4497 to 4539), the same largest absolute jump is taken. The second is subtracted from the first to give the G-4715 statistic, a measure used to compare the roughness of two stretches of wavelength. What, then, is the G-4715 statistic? -1.9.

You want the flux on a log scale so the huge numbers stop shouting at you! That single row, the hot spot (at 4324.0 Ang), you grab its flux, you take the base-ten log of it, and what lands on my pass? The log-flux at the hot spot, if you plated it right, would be 1.25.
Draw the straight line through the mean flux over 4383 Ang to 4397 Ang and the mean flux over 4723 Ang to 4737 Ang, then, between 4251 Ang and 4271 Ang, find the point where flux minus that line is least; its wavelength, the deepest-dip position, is 4258.0 Ang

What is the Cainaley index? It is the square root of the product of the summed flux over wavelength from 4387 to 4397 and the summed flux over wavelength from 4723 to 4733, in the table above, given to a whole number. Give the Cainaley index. 104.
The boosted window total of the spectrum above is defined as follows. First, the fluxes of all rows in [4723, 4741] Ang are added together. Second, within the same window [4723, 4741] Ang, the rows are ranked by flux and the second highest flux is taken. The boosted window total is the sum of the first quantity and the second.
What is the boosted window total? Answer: 227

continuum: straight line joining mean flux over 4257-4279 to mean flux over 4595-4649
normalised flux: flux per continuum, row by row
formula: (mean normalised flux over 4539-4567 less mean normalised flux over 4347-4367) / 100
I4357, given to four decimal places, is 0.0003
